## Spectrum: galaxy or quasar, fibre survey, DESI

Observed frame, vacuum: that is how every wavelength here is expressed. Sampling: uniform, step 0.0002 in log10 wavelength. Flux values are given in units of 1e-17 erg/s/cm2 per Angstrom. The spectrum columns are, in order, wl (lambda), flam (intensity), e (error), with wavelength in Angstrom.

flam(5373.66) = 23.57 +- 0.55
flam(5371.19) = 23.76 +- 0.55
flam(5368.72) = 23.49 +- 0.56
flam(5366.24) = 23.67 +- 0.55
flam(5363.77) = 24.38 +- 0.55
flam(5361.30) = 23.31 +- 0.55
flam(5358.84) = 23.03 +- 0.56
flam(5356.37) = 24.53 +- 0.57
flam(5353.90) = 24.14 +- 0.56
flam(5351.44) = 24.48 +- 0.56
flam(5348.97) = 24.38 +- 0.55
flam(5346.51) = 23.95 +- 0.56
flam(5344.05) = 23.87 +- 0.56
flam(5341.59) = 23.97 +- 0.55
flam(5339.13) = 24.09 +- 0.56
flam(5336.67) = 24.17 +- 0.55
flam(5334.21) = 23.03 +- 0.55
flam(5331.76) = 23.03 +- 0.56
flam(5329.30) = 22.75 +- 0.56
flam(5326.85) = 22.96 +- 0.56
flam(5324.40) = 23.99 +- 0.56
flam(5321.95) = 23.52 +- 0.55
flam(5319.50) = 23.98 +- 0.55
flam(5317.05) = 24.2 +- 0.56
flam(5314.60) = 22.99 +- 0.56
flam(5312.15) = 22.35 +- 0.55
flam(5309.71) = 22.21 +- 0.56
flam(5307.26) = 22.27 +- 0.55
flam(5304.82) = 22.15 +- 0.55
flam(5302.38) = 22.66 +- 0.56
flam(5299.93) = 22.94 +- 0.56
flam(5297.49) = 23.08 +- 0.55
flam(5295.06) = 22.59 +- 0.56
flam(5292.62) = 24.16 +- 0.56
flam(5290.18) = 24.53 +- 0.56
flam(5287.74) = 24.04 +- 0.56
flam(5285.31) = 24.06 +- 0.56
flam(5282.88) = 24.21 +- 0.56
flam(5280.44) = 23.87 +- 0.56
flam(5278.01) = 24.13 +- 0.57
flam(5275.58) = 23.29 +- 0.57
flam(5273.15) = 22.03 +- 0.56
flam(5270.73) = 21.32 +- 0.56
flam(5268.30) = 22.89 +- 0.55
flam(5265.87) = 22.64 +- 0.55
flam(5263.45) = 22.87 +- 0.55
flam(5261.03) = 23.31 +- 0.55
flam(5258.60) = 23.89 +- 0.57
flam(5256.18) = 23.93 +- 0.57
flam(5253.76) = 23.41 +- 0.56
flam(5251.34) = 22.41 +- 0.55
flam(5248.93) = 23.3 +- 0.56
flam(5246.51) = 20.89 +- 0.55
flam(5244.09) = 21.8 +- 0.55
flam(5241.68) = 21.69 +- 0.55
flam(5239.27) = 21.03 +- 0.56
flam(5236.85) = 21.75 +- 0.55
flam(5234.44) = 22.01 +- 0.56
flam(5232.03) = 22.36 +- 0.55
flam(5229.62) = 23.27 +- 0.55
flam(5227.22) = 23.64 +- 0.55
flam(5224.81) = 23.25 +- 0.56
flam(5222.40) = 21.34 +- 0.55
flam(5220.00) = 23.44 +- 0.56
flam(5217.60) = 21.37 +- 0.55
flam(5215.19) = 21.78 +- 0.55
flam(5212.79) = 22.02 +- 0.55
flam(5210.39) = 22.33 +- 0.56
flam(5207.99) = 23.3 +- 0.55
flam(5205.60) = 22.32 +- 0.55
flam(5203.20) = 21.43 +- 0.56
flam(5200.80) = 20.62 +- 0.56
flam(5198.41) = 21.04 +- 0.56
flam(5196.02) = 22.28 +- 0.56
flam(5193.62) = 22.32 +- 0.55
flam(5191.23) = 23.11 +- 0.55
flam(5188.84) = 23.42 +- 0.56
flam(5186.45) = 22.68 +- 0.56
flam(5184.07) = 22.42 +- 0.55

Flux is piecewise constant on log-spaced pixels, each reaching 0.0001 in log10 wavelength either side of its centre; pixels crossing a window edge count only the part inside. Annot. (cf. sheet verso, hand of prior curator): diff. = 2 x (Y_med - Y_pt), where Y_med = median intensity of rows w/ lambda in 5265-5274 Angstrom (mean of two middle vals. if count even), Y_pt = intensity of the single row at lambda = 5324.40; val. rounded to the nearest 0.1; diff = -3.3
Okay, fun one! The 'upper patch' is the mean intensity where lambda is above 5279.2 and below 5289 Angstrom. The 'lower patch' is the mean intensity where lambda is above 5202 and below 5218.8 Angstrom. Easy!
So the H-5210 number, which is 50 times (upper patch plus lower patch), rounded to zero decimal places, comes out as 2306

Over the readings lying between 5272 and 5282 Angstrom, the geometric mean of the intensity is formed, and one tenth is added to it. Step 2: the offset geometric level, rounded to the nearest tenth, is 23.4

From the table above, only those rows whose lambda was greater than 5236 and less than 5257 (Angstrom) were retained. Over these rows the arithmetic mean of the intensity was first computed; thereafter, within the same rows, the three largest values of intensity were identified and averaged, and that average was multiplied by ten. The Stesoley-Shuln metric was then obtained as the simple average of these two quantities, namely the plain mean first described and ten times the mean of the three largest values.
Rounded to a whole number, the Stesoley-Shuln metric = 129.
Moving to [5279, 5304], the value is 133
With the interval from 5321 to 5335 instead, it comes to 129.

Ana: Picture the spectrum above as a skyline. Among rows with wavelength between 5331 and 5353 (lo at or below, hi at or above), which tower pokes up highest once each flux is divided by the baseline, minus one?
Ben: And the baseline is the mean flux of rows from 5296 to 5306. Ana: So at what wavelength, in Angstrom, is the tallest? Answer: 5351.44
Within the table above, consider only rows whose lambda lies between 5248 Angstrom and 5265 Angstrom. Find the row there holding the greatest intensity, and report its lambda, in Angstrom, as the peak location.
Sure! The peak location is 5256.18 Angstrom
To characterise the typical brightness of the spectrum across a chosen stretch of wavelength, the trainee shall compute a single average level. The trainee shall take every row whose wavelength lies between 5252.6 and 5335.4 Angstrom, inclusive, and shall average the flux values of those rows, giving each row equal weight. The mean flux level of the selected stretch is 23.2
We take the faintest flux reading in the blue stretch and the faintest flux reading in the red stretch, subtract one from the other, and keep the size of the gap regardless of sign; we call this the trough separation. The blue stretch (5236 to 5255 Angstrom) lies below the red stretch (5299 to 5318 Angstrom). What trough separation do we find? 1.3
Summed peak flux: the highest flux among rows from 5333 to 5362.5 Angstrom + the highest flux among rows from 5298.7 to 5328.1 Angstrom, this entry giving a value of 48.7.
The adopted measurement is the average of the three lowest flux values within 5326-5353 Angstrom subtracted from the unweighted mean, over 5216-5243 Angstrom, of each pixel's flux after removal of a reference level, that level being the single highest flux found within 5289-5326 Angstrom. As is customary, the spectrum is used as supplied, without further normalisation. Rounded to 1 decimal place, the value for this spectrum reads -25.2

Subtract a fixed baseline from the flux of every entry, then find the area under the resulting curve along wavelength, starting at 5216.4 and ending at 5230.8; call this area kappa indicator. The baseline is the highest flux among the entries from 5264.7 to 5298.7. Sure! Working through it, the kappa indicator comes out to -26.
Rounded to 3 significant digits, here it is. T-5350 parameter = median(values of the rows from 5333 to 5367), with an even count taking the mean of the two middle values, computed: 24.0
